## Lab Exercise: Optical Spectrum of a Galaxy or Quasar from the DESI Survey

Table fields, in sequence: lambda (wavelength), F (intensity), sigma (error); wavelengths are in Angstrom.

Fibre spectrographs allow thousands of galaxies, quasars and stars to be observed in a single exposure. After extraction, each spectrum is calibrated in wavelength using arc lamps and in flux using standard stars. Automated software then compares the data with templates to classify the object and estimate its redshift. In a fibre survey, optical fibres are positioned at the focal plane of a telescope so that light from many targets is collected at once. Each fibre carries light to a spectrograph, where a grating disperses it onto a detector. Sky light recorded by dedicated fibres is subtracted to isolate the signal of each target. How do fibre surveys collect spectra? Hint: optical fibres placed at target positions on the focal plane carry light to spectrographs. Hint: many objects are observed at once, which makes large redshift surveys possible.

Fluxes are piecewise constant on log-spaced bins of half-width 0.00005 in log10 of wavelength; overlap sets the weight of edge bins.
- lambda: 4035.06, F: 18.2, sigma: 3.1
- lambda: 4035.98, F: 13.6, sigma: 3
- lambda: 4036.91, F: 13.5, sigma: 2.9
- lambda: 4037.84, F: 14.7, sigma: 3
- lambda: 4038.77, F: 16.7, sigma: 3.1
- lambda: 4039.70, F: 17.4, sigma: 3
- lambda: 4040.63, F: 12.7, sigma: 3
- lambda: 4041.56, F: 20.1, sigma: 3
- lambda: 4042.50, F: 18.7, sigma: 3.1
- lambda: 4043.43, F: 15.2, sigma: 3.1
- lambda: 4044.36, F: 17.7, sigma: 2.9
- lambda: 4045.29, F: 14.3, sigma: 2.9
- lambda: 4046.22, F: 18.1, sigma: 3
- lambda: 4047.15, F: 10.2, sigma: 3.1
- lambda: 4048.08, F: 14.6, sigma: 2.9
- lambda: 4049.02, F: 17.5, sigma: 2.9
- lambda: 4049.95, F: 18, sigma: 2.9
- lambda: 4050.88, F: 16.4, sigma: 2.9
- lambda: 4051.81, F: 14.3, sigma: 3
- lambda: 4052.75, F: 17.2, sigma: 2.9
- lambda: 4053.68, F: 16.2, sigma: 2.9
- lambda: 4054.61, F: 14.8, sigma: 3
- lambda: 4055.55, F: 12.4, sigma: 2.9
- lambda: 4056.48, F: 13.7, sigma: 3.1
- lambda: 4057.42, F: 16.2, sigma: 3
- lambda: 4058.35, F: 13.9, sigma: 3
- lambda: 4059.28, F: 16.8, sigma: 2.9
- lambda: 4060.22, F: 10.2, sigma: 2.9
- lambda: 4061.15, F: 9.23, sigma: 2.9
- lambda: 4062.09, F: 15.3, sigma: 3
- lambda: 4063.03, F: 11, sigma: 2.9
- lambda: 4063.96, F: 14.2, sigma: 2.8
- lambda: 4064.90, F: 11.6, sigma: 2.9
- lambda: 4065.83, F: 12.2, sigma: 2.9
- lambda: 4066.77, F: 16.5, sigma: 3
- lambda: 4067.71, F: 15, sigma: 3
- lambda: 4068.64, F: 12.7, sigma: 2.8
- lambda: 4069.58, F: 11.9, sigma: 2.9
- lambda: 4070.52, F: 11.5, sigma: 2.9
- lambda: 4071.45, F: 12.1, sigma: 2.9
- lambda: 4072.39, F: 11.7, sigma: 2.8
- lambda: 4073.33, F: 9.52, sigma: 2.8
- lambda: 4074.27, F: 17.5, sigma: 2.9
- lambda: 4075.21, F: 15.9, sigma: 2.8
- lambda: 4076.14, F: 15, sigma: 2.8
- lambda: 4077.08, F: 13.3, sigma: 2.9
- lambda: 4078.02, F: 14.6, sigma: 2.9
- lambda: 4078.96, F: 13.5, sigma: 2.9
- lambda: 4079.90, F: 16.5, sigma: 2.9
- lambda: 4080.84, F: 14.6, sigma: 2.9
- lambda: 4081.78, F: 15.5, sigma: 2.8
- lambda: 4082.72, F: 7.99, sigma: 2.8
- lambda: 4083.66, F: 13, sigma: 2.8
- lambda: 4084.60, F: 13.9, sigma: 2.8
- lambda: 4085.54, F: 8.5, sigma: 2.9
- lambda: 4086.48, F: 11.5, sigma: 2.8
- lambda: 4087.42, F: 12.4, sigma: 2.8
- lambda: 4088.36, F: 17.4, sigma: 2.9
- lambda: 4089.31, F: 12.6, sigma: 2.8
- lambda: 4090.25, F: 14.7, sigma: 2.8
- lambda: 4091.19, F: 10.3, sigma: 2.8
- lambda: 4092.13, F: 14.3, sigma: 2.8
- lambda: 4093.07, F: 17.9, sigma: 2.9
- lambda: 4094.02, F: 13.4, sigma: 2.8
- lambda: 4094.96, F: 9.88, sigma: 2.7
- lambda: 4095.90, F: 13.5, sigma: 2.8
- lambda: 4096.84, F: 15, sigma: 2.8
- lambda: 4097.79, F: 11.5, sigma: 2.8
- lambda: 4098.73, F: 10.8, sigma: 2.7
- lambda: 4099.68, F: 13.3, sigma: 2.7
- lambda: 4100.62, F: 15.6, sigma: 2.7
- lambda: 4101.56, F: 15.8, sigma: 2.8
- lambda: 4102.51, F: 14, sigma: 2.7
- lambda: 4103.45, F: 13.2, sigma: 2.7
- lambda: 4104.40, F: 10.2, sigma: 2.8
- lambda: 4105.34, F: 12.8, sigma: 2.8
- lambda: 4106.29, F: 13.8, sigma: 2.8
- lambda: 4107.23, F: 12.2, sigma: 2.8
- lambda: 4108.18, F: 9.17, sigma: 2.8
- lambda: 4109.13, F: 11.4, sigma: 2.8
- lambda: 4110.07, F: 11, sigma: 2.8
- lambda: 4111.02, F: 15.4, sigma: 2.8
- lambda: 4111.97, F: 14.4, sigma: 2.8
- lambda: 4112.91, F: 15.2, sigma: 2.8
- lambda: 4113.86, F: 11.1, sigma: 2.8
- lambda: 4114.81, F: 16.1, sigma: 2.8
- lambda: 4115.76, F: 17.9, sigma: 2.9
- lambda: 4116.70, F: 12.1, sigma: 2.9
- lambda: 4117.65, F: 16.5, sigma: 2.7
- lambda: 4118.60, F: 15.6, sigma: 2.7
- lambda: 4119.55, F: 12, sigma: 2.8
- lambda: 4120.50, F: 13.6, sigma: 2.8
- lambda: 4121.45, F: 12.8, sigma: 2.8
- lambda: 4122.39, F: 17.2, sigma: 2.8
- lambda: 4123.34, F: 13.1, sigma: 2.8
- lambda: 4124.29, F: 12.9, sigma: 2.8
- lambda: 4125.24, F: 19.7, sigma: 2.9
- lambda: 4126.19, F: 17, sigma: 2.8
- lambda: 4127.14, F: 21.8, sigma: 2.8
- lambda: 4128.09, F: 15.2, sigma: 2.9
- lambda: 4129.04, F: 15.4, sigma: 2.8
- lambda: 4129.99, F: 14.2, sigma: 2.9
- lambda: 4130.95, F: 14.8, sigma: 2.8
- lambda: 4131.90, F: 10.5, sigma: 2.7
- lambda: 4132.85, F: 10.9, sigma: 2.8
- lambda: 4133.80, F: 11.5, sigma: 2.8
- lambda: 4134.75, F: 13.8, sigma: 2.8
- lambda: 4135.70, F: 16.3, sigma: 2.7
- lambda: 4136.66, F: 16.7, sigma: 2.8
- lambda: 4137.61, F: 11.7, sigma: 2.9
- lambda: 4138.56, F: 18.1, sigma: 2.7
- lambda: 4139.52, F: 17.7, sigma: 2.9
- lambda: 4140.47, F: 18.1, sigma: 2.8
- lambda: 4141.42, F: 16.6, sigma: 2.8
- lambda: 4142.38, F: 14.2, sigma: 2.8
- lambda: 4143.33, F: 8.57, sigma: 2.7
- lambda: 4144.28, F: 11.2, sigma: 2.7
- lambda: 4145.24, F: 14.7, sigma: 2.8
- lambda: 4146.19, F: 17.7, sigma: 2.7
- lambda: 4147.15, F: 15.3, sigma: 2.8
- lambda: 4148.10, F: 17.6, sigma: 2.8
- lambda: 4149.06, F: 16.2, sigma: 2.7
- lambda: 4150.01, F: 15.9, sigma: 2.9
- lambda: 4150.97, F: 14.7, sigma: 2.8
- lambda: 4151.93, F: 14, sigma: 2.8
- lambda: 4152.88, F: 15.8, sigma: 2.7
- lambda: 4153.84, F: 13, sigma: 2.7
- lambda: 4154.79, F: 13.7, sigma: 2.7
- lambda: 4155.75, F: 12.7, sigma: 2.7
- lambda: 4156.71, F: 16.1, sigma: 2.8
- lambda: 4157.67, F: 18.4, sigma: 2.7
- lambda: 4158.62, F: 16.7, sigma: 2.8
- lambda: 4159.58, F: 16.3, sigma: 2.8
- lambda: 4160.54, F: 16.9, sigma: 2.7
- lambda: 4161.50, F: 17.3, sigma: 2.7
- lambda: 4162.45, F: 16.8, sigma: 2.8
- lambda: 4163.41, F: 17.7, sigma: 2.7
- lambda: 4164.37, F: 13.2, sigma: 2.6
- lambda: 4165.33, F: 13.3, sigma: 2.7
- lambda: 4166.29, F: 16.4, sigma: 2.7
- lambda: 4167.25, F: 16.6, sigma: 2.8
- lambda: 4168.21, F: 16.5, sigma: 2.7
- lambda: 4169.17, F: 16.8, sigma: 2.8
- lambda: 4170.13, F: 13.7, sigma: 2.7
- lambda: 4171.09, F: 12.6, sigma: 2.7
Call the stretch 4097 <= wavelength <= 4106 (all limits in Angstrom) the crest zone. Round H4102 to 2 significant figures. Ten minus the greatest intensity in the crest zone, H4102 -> -5.8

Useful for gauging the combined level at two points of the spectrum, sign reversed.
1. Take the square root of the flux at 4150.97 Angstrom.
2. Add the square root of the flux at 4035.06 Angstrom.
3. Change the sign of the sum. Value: -8.10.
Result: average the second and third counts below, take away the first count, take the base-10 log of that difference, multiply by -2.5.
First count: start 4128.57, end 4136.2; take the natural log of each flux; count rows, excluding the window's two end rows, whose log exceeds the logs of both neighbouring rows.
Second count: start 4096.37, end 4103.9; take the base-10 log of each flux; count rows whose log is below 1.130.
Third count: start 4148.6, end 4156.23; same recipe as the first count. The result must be -0.8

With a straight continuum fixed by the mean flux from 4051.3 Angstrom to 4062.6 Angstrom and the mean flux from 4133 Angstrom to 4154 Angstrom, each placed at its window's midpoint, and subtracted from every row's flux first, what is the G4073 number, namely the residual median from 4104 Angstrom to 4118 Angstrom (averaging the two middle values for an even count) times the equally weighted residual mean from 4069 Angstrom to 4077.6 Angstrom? 2.1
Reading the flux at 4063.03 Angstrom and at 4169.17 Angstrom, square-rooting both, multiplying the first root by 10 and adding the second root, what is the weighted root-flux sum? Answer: 37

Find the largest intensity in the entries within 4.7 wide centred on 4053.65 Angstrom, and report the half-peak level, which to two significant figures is 8.6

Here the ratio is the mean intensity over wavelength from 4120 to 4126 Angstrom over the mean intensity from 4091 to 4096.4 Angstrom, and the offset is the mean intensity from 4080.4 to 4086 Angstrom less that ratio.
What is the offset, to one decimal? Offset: 11.1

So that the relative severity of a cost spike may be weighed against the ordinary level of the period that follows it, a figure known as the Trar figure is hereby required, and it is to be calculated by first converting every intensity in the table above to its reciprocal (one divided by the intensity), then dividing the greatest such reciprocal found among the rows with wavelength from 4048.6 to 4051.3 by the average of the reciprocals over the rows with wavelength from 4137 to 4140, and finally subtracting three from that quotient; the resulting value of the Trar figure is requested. -2.07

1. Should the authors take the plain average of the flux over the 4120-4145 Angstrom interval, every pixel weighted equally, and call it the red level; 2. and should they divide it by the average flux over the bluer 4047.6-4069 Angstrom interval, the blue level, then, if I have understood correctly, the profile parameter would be 1.03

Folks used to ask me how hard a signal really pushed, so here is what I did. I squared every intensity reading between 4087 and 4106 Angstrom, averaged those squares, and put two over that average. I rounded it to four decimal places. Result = 0.0108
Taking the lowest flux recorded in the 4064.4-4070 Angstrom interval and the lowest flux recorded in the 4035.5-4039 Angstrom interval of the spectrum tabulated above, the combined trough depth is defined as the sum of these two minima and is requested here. 25.1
